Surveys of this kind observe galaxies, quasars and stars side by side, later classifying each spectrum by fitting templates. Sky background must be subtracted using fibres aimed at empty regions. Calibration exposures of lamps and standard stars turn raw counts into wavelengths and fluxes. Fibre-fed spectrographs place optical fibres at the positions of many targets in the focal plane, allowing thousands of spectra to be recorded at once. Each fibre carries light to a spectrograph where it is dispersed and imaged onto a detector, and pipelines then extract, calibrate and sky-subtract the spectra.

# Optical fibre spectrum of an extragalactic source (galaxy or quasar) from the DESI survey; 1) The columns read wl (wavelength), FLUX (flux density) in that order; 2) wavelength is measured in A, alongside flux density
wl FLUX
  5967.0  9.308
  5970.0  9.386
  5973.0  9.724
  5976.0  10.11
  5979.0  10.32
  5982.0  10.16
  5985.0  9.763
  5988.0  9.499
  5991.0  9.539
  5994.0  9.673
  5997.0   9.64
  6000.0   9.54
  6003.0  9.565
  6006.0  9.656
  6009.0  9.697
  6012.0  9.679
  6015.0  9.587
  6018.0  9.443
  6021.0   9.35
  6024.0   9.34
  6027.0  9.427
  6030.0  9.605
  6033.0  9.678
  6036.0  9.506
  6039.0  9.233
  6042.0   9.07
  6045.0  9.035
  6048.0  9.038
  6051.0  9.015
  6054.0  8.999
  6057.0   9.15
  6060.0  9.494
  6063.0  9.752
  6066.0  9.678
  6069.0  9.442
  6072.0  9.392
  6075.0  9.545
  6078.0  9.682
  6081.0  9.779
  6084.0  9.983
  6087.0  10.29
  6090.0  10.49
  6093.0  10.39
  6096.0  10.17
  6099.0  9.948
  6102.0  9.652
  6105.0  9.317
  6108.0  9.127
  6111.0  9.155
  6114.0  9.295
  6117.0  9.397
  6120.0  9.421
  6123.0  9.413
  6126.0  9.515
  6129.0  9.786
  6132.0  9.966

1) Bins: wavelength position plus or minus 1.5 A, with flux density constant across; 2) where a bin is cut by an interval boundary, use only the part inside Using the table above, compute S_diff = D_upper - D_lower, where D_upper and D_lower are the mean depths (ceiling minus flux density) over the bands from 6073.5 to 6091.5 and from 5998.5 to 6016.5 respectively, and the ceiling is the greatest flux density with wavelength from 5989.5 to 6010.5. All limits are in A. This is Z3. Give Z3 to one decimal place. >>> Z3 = -0.3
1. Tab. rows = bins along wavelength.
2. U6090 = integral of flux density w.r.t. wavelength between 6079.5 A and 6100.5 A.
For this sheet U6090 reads 213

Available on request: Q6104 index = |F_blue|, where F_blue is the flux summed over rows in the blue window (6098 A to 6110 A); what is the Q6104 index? 38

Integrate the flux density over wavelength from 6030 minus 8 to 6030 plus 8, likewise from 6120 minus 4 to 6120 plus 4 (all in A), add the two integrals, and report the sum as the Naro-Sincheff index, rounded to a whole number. 227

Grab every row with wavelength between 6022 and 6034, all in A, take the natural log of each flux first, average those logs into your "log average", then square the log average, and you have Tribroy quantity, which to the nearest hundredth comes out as 5.07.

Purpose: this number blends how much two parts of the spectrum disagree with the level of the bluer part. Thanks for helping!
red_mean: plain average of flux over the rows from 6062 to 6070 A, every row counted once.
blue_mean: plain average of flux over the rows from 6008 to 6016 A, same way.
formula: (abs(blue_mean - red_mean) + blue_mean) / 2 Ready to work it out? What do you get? 4.84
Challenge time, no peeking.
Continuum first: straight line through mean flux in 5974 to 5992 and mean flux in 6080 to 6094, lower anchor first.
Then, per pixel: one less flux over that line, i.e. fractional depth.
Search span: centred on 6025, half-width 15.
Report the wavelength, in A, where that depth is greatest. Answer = 6039.0 A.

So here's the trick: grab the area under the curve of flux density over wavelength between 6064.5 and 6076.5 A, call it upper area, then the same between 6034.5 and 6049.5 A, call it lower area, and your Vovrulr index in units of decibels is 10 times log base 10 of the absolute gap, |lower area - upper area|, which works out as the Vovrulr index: 14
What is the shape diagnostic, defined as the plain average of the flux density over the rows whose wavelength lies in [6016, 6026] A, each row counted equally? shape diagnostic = 9.4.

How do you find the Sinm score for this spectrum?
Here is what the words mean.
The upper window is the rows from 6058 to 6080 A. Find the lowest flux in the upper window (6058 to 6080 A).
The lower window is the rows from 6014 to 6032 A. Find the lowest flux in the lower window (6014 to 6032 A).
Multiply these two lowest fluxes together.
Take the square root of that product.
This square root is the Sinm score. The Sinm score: 9.37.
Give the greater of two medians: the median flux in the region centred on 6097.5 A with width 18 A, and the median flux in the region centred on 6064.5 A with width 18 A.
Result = 10.1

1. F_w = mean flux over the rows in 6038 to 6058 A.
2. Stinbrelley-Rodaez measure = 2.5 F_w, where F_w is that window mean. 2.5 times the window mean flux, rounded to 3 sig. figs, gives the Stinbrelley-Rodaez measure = 22.7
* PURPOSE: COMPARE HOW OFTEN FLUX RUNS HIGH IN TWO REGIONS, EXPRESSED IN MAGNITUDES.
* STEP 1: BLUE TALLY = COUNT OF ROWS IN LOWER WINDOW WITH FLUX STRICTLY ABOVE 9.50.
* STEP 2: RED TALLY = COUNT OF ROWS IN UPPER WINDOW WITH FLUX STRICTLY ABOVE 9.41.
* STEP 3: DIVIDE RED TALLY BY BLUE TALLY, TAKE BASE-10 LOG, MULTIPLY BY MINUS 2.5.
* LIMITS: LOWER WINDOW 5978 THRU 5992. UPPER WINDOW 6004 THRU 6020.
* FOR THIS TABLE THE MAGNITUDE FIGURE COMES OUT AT -0.24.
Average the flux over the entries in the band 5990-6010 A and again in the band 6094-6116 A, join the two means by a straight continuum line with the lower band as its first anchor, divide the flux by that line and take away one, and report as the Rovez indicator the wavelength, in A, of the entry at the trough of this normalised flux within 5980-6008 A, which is 5988.0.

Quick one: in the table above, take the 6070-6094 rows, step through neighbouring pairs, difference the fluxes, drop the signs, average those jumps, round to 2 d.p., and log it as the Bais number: 0.17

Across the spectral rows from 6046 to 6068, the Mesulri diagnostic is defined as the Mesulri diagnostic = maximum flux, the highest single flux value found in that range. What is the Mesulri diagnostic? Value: 9.752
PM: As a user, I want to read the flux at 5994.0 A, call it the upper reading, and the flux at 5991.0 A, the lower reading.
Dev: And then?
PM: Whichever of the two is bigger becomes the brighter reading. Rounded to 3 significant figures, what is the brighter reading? 9.67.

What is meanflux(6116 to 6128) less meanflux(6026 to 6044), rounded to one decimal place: 0.0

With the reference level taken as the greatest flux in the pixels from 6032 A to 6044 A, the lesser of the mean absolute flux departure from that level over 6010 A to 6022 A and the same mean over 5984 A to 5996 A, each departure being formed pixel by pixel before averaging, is 0.10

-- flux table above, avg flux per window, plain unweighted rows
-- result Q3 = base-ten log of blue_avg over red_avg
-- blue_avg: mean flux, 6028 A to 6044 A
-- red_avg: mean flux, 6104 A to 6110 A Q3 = 0.0092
